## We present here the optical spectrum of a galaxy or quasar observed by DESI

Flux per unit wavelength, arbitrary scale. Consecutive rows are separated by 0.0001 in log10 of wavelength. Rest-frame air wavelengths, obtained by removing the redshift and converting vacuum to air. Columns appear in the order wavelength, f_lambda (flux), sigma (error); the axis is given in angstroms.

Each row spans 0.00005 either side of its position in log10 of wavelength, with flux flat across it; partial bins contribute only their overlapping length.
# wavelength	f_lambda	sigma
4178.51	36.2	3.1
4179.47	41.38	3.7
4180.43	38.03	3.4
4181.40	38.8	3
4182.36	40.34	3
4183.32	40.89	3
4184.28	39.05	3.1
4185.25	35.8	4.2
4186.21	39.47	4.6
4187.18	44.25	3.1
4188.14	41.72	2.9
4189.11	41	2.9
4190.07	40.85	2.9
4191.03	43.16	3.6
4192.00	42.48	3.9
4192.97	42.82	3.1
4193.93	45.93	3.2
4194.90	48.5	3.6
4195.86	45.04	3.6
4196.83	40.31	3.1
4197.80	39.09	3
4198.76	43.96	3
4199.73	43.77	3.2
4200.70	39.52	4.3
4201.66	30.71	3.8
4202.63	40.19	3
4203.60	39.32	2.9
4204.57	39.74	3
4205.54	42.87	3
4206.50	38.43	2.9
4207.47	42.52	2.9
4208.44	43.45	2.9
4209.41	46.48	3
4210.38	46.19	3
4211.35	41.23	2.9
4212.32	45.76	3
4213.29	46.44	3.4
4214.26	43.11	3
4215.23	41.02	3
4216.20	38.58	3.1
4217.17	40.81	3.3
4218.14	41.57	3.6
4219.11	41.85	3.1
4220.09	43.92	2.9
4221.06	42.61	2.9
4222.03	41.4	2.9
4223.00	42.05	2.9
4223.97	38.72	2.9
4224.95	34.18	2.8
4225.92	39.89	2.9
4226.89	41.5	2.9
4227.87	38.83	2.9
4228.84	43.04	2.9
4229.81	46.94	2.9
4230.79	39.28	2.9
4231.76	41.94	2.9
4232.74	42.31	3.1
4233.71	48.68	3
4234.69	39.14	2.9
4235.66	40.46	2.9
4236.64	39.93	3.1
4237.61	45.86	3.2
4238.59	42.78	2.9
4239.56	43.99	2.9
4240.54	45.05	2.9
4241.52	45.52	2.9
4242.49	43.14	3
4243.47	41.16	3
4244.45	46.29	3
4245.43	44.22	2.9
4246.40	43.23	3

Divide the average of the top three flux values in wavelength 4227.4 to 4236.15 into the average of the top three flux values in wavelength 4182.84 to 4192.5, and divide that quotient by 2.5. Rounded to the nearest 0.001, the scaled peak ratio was 0.375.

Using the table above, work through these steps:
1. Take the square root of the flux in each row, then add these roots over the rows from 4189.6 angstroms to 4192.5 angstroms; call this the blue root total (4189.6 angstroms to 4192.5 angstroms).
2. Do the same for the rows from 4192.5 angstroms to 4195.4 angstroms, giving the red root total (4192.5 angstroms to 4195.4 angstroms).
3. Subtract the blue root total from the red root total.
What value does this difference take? 0.81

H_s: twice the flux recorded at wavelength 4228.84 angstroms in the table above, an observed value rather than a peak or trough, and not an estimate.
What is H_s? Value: 86.1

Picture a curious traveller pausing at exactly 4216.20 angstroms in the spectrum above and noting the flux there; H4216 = 38.58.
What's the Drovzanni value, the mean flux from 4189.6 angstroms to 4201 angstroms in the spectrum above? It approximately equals 43.0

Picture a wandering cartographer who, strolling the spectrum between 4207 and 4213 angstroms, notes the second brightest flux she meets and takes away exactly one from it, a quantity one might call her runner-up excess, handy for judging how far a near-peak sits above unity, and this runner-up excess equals 45.2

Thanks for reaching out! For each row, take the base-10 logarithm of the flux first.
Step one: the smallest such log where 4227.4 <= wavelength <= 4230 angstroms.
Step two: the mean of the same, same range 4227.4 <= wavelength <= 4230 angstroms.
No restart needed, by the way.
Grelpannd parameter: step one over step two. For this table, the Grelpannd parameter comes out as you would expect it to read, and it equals 0.974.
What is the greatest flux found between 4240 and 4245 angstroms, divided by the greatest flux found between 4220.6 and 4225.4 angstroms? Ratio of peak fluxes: 1.09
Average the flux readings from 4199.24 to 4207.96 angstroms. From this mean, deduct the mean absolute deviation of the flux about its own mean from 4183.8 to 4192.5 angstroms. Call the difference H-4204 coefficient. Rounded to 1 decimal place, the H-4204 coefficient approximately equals 37.8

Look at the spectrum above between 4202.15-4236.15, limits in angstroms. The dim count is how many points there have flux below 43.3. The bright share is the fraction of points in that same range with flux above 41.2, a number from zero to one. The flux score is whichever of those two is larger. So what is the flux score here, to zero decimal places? 27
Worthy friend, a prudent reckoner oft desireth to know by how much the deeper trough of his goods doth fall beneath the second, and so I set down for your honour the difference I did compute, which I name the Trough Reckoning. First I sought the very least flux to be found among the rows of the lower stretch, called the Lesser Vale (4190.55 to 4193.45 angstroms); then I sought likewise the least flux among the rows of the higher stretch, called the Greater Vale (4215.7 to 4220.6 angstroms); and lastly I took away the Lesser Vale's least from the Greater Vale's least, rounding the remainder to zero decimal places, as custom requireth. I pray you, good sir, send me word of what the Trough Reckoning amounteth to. -4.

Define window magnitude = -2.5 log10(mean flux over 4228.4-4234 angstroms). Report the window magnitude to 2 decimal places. -4.10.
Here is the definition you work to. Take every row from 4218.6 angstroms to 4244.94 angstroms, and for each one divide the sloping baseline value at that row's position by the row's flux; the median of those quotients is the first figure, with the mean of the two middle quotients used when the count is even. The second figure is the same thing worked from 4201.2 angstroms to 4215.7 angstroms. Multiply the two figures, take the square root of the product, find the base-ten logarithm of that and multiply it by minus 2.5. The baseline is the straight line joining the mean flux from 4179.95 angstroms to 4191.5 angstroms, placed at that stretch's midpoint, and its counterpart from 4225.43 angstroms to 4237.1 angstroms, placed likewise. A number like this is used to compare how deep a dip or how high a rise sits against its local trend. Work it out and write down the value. 0.025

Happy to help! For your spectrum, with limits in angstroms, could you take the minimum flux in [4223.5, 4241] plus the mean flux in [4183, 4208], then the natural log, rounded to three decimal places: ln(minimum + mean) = 4.323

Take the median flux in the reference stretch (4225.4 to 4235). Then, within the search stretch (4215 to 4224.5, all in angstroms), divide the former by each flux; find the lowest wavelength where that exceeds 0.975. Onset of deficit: 4215.23 angstroms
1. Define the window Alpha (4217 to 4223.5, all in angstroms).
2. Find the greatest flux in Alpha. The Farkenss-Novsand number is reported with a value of 43.92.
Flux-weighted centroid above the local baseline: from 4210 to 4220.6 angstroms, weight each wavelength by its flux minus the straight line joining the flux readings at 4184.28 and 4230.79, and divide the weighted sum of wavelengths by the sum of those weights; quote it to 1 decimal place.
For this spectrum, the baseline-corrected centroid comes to 4214.3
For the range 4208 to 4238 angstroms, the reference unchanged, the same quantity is 4221.1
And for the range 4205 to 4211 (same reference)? 4208.8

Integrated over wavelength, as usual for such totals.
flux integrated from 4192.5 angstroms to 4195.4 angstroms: 133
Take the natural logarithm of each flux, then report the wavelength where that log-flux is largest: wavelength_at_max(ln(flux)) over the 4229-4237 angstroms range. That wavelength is 4233.71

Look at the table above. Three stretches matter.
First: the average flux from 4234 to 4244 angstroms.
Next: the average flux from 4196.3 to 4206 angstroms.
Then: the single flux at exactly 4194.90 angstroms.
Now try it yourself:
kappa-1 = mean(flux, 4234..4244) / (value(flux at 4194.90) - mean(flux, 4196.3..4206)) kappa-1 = 5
